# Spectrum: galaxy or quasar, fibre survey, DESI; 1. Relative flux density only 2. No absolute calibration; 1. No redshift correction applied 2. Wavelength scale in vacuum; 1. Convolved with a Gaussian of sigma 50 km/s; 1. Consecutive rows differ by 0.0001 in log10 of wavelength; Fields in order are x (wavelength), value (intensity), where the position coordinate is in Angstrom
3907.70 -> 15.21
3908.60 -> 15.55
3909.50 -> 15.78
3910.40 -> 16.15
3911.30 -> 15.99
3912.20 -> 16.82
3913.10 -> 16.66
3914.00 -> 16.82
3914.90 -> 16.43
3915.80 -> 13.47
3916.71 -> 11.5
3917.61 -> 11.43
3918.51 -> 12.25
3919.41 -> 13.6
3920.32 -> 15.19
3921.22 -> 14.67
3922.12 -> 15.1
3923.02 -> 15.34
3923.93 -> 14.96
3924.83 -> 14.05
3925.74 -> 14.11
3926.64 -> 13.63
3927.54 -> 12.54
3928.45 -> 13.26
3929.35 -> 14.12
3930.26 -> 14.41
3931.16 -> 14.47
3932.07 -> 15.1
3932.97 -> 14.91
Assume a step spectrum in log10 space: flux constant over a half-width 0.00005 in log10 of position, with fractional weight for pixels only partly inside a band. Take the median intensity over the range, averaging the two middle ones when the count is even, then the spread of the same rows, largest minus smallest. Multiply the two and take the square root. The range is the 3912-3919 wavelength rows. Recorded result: 9.0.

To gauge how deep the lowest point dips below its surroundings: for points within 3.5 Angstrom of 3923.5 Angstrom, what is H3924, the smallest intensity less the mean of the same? -1.0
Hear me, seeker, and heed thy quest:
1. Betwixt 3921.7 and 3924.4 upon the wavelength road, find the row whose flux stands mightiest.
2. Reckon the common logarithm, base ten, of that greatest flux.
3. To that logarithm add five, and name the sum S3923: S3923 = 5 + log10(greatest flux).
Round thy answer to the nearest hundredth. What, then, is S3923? 6.19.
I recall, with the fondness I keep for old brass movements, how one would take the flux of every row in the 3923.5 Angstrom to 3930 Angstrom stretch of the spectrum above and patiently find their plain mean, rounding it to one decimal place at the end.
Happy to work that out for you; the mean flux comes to 13.8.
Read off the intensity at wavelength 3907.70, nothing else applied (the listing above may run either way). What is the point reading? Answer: 15.21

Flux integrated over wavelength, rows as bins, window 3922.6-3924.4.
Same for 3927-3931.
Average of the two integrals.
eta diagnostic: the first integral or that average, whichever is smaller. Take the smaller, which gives 27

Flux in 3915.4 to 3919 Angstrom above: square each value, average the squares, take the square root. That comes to 12.2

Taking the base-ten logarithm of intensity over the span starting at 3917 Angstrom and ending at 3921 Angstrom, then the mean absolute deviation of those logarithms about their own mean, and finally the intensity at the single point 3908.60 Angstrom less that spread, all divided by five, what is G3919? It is 3.10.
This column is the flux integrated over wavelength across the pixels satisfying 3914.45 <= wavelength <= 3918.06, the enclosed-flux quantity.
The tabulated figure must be 48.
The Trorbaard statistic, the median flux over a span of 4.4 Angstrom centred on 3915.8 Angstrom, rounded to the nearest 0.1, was 13.5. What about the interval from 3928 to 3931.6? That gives 14.3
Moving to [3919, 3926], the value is 14.8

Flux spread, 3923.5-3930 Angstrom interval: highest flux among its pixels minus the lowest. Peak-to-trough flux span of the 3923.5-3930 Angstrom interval 2.4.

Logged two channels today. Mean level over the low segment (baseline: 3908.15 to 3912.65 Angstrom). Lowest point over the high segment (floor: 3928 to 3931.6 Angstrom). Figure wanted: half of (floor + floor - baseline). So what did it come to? 5.2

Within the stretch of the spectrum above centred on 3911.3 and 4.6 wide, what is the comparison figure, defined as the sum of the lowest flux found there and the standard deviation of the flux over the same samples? 16.2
